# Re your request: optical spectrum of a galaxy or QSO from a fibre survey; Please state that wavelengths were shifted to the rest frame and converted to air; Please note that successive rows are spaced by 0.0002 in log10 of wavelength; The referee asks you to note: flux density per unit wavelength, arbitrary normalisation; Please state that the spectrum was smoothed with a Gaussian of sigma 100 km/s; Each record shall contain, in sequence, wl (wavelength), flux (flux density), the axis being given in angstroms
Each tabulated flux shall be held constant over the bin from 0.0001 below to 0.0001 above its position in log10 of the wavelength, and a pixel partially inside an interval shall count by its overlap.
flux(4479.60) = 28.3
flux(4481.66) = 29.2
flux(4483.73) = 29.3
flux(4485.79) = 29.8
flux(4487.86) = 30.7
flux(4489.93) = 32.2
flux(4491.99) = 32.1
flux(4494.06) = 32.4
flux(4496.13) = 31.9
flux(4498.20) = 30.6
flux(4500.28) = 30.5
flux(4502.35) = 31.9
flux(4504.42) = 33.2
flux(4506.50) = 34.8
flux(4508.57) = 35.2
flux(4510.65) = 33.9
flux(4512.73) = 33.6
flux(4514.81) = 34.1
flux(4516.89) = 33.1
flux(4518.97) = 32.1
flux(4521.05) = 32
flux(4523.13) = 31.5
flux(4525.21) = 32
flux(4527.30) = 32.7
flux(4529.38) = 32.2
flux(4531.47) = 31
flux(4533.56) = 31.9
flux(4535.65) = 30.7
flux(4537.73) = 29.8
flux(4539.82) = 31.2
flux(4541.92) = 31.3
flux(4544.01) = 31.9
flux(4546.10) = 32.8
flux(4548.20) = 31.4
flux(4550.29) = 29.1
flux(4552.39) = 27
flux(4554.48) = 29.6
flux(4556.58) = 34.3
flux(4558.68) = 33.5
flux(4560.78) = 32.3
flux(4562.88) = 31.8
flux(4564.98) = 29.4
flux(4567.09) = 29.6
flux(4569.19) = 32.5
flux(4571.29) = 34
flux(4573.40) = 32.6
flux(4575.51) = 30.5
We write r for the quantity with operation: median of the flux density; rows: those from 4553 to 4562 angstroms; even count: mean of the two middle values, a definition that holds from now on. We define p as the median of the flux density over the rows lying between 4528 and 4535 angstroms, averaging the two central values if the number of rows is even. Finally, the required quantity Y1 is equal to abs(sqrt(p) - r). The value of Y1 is 27.3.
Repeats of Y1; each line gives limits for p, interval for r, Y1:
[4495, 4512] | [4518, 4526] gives 26.3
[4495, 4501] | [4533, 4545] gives 25.7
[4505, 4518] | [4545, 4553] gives 24.4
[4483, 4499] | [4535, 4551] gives 25.7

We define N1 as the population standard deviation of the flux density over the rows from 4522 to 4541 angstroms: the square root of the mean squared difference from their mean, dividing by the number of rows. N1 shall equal 0.8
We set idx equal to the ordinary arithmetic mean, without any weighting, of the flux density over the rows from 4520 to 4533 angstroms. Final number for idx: 31.9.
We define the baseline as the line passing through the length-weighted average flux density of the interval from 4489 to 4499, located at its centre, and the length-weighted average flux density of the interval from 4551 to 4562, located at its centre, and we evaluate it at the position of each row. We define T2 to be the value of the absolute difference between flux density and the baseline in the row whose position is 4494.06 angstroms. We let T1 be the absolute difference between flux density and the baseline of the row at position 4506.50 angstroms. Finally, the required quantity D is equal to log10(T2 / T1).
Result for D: -0.8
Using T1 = 3.0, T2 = 0.5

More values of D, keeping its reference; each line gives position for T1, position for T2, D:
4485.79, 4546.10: -0.2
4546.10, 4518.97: -0.5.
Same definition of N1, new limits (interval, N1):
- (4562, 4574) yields 1.7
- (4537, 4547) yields 1.0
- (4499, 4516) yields 1.4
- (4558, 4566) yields 1.5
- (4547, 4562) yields 2.4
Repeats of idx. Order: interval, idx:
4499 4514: 33.3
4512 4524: 32.7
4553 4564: 32.3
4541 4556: 30.4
